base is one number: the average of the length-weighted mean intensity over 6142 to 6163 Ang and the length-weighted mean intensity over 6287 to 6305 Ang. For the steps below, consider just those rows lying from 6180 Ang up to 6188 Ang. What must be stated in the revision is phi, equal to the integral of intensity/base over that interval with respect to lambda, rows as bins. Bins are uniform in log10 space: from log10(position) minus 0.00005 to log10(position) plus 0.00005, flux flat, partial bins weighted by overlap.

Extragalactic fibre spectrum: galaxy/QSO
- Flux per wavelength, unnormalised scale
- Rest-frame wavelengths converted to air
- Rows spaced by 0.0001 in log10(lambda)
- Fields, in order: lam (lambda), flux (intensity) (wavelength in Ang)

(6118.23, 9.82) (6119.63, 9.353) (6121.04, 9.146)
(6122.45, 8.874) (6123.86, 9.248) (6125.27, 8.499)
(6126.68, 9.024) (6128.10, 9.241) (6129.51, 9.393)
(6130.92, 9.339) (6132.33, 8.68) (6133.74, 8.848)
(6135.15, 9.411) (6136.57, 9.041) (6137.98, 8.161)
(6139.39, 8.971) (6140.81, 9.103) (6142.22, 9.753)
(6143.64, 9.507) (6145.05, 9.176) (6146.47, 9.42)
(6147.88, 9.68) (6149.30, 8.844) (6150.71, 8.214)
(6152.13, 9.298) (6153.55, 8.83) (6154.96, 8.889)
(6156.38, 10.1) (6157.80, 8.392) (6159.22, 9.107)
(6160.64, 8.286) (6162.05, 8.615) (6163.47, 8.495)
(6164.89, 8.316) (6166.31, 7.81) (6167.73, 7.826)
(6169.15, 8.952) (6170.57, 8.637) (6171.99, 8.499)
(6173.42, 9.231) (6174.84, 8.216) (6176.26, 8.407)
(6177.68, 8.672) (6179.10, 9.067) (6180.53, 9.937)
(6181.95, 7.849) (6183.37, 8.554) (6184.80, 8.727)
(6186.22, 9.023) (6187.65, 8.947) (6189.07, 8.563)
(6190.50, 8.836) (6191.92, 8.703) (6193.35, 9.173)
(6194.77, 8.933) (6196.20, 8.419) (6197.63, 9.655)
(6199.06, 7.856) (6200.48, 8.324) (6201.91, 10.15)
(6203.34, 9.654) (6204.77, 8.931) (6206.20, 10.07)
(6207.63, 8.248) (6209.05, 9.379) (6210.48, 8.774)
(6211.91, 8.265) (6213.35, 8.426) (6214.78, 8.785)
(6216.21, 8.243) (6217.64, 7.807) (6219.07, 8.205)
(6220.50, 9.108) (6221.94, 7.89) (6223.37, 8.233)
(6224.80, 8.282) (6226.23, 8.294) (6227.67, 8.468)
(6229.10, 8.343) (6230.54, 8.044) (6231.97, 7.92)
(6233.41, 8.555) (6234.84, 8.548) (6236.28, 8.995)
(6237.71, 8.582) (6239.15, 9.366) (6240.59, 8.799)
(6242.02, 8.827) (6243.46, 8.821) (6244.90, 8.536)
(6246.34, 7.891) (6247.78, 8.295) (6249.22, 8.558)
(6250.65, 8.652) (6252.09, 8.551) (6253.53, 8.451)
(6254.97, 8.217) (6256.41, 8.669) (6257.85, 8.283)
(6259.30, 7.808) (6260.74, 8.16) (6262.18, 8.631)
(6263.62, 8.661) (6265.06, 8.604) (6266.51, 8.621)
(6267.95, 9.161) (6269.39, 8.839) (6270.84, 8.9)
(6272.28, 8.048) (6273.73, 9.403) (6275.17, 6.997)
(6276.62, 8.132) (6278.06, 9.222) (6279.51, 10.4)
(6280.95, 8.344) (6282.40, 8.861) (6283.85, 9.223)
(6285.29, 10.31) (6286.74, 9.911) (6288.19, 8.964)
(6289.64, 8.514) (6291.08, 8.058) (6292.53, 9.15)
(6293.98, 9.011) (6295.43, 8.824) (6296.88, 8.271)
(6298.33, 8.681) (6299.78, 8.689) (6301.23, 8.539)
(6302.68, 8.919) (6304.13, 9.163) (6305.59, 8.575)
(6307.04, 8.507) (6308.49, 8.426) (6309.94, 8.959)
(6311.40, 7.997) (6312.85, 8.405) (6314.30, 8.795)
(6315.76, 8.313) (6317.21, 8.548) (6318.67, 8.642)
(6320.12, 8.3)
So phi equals 7.9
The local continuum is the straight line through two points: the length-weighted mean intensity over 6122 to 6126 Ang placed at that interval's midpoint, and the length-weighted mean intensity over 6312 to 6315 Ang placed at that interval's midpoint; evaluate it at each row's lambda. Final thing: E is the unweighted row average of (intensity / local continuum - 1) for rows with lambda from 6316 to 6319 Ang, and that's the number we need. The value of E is 0.001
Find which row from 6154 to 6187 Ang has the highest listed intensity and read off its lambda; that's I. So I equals 6156.38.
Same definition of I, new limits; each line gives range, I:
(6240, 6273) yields 6267.95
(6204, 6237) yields 6206.20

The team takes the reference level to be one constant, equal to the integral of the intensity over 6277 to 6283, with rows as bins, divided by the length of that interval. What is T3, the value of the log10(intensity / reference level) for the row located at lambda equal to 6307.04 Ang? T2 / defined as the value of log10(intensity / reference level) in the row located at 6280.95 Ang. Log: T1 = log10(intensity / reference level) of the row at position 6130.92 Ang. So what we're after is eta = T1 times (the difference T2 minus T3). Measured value -0.0001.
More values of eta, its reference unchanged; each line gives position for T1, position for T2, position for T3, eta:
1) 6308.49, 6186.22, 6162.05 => -0.0007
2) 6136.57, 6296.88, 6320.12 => 0.0000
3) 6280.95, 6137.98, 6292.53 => 0.0020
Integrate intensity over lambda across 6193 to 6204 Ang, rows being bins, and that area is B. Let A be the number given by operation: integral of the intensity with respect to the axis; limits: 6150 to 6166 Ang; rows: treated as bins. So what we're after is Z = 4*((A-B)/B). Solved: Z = 2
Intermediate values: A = 140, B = 99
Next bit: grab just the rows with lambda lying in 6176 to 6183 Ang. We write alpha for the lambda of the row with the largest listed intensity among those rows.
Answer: 6180.53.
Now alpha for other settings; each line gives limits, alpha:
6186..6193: 6186.22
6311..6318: 6314.30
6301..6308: 6304.13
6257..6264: 6263.62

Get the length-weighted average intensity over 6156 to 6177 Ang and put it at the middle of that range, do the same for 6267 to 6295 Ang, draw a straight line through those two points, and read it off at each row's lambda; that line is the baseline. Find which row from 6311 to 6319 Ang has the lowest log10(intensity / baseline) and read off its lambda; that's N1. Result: 6311.40 Ang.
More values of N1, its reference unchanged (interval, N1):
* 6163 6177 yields 6166.31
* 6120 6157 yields 6137.98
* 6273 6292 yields 6275.17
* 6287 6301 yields 6291.08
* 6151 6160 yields 6157.80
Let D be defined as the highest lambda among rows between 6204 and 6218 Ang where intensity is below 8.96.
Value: 6217.64 Ang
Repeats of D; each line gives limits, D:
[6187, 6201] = 6200.48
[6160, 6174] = 6171.99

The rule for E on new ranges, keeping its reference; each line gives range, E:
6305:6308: -0.007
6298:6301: 0.008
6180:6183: 0.012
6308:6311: 0.011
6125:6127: -0.013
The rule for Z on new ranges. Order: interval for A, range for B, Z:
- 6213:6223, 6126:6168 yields -3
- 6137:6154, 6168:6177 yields 4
